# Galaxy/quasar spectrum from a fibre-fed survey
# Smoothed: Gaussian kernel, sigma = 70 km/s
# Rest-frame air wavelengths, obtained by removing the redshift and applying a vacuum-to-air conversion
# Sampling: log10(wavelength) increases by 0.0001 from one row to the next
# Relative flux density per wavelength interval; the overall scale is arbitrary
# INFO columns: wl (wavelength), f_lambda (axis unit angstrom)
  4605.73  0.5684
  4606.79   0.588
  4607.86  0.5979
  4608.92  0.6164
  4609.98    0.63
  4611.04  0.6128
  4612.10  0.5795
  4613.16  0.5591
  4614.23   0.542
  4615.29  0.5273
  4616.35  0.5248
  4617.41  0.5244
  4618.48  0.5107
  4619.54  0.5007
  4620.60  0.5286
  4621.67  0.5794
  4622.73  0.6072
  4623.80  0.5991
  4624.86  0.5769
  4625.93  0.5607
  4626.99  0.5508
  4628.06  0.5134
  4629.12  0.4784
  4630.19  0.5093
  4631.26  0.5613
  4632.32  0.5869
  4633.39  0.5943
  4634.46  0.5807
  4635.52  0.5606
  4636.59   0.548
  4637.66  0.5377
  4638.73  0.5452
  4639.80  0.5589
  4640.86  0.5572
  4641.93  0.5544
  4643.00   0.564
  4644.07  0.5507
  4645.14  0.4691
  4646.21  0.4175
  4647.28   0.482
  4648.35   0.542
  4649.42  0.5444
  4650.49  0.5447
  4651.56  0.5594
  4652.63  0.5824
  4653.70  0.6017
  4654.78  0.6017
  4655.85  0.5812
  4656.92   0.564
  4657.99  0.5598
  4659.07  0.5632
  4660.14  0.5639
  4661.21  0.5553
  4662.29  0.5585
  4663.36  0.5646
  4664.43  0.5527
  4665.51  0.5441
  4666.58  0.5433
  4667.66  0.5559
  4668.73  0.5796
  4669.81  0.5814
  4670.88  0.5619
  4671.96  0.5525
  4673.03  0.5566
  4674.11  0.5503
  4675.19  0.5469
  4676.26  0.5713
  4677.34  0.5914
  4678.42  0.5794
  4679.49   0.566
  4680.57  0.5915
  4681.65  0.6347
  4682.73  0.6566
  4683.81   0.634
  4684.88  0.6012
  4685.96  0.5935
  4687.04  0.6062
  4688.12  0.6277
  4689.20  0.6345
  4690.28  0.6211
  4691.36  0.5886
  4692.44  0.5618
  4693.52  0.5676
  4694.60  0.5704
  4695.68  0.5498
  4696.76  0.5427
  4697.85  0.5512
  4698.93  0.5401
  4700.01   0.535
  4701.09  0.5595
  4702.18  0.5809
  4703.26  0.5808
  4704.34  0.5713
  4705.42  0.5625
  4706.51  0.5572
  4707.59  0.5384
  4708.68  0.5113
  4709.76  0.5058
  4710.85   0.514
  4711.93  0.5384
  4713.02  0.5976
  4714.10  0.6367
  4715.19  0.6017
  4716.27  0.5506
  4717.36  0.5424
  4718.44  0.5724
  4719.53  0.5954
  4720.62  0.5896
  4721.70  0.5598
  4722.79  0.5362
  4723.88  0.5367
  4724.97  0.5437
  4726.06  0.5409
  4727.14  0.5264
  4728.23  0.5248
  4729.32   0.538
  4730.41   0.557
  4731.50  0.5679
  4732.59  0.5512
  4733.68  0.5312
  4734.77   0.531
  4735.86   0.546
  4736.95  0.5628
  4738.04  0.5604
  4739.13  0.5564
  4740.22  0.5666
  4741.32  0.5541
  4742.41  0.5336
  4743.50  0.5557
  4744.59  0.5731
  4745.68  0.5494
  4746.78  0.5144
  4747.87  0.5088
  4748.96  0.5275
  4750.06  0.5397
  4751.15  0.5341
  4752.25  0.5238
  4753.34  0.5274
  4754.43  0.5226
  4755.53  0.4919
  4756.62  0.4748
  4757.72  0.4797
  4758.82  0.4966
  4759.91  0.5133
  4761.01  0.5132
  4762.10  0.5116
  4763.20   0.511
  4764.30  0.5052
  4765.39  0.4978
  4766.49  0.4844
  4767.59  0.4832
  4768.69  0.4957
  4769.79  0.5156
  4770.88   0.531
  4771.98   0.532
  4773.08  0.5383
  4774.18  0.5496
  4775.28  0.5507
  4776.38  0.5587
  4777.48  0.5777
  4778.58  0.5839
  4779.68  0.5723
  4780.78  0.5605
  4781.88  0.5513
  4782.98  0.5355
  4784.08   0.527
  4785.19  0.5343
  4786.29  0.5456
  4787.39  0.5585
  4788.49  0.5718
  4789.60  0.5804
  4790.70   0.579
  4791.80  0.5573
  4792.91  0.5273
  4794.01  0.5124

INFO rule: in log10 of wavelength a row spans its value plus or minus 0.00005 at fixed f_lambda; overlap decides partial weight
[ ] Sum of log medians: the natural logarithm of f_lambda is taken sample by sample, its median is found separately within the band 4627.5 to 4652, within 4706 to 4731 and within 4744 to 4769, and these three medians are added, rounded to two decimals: -1.88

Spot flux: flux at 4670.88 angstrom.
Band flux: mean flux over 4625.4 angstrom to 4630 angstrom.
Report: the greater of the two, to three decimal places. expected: 0.562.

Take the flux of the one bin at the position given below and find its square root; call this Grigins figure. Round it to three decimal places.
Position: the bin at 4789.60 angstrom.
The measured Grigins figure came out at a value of 0.762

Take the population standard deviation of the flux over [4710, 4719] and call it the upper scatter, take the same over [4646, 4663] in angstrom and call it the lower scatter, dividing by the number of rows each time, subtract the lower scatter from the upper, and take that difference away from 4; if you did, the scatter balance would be 4.01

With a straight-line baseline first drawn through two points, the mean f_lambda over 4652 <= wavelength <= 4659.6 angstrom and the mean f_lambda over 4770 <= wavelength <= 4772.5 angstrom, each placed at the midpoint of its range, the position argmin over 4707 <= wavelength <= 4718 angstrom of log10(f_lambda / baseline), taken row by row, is 4709.76 angstrom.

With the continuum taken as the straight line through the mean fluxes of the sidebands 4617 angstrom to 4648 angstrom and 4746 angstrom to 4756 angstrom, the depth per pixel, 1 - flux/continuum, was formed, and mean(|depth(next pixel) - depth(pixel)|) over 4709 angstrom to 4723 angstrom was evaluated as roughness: 0.053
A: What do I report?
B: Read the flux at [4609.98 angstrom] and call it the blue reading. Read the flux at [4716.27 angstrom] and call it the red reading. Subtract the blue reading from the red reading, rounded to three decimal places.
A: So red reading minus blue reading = -0.079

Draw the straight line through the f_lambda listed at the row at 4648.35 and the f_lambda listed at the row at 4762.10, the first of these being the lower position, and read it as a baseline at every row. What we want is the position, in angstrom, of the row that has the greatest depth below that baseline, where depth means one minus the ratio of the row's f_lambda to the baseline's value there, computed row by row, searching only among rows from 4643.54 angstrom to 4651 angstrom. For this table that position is 4646.21 angstrom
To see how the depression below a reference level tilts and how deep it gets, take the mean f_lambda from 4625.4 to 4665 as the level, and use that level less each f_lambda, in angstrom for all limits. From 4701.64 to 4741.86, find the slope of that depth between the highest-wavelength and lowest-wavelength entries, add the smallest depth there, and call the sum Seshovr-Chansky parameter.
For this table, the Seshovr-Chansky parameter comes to -0.087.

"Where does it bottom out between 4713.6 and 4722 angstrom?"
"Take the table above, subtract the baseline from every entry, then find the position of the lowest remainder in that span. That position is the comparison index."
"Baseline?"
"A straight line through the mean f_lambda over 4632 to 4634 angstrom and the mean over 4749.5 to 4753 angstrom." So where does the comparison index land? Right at 4717.36 angstrom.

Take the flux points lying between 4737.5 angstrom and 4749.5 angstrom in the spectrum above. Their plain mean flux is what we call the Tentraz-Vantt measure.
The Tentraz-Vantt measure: 0.55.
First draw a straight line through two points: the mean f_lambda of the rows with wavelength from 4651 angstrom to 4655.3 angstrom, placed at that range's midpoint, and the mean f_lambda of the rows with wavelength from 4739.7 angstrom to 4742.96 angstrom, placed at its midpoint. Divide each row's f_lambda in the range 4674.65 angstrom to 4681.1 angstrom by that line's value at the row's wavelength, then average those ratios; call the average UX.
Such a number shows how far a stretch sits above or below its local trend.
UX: 1.00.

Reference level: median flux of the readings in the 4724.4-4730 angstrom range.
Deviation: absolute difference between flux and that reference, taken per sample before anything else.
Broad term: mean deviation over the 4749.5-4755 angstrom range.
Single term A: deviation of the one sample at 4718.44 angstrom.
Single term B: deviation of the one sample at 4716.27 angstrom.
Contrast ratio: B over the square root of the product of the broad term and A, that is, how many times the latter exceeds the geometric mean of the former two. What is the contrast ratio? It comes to 0.7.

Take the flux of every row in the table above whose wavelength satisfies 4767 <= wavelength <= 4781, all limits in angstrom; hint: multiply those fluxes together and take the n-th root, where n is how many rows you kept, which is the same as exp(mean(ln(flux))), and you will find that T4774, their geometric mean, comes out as 0.541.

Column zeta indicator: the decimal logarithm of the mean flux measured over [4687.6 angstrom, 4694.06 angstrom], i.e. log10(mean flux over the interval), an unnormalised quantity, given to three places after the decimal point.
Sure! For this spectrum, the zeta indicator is -0.222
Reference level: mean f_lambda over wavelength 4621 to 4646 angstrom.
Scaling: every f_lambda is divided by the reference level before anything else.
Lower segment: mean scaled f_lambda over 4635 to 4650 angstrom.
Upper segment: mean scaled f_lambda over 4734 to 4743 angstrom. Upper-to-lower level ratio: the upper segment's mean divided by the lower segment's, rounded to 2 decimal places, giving 1.04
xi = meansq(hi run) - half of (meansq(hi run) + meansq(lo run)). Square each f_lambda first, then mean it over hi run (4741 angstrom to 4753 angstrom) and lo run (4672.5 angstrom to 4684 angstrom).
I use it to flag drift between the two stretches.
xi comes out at -0.029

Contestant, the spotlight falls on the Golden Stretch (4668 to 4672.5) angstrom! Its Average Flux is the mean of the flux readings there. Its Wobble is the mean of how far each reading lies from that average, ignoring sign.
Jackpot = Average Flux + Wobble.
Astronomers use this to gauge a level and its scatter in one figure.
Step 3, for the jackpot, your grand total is 0.58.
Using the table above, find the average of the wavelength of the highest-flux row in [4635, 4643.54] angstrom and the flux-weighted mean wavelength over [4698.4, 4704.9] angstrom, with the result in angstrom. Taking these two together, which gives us 4672.3 angstrom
